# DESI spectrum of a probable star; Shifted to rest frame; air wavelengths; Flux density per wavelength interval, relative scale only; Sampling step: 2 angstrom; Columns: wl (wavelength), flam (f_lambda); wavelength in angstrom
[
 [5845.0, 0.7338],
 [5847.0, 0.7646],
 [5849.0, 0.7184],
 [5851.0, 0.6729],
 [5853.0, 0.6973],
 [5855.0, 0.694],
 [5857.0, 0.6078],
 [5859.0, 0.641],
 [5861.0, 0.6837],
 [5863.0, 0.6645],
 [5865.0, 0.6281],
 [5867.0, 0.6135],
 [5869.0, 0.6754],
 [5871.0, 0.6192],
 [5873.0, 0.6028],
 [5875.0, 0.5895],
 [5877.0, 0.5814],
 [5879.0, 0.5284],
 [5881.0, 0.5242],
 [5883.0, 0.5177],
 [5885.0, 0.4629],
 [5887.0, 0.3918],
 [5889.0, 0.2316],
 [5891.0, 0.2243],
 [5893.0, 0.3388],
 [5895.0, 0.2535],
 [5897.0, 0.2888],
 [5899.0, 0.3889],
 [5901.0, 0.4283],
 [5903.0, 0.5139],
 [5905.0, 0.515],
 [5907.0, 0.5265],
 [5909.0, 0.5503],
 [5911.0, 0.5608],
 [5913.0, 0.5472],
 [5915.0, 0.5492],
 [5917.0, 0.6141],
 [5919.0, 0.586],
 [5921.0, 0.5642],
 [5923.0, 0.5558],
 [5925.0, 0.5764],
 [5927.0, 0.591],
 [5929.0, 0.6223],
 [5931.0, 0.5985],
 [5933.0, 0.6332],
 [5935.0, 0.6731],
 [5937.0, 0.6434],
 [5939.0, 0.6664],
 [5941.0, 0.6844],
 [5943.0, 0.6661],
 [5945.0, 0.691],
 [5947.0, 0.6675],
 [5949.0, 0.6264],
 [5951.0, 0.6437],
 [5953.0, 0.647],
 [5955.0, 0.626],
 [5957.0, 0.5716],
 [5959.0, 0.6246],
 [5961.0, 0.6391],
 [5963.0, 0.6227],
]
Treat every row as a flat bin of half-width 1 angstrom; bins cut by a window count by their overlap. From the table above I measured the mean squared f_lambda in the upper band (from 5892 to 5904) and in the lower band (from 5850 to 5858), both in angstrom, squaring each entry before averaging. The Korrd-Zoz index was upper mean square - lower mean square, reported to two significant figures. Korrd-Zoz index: -0.30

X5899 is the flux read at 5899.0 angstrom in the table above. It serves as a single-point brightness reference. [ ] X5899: 0.3889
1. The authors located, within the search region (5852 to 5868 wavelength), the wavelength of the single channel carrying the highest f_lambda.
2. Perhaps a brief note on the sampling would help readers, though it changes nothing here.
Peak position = 5853.0 angstrom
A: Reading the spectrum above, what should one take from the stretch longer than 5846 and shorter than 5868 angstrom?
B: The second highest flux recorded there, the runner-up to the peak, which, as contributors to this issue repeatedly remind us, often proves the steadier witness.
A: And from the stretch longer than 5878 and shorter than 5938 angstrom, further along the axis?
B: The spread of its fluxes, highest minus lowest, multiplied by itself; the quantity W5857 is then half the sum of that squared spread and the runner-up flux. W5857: 0.46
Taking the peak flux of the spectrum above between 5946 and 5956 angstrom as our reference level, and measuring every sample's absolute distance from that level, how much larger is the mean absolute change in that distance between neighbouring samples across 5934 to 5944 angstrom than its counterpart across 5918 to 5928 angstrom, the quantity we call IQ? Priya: 0.002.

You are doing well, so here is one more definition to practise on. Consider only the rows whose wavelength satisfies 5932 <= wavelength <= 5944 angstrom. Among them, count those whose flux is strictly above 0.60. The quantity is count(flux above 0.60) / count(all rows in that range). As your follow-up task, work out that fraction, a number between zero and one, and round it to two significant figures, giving 1.0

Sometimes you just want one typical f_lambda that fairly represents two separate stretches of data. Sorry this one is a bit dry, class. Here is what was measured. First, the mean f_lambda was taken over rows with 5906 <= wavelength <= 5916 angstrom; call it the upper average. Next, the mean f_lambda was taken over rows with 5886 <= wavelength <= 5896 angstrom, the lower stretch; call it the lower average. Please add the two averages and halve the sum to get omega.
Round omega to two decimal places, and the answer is 0.42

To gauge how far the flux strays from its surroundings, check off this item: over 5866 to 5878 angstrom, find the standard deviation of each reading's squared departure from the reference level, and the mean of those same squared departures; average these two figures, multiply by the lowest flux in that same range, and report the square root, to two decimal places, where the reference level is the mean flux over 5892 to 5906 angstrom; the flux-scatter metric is 0.14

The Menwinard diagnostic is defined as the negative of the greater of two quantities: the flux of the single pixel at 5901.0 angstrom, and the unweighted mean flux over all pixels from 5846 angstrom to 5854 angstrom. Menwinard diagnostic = -0.71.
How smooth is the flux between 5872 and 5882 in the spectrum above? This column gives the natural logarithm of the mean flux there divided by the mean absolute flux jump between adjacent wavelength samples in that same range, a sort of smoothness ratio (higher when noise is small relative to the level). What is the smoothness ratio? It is 3.36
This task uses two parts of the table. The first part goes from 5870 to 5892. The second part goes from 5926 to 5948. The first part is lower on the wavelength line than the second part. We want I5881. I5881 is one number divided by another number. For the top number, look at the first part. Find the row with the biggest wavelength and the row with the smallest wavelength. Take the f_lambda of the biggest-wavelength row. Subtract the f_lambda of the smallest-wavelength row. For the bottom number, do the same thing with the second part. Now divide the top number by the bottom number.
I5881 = -5.2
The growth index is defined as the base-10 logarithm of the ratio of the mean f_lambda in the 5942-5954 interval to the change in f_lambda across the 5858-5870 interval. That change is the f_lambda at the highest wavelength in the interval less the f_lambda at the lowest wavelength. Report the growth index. 1.28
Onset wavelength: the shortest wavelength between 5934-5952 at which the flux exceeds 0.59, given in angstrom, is 5935.0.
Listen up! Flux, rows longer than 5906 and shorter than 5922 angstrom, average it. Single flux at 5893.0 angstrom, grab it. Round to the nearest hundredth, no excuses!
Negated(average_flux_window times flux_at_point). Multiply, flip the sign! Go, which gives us -0.19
